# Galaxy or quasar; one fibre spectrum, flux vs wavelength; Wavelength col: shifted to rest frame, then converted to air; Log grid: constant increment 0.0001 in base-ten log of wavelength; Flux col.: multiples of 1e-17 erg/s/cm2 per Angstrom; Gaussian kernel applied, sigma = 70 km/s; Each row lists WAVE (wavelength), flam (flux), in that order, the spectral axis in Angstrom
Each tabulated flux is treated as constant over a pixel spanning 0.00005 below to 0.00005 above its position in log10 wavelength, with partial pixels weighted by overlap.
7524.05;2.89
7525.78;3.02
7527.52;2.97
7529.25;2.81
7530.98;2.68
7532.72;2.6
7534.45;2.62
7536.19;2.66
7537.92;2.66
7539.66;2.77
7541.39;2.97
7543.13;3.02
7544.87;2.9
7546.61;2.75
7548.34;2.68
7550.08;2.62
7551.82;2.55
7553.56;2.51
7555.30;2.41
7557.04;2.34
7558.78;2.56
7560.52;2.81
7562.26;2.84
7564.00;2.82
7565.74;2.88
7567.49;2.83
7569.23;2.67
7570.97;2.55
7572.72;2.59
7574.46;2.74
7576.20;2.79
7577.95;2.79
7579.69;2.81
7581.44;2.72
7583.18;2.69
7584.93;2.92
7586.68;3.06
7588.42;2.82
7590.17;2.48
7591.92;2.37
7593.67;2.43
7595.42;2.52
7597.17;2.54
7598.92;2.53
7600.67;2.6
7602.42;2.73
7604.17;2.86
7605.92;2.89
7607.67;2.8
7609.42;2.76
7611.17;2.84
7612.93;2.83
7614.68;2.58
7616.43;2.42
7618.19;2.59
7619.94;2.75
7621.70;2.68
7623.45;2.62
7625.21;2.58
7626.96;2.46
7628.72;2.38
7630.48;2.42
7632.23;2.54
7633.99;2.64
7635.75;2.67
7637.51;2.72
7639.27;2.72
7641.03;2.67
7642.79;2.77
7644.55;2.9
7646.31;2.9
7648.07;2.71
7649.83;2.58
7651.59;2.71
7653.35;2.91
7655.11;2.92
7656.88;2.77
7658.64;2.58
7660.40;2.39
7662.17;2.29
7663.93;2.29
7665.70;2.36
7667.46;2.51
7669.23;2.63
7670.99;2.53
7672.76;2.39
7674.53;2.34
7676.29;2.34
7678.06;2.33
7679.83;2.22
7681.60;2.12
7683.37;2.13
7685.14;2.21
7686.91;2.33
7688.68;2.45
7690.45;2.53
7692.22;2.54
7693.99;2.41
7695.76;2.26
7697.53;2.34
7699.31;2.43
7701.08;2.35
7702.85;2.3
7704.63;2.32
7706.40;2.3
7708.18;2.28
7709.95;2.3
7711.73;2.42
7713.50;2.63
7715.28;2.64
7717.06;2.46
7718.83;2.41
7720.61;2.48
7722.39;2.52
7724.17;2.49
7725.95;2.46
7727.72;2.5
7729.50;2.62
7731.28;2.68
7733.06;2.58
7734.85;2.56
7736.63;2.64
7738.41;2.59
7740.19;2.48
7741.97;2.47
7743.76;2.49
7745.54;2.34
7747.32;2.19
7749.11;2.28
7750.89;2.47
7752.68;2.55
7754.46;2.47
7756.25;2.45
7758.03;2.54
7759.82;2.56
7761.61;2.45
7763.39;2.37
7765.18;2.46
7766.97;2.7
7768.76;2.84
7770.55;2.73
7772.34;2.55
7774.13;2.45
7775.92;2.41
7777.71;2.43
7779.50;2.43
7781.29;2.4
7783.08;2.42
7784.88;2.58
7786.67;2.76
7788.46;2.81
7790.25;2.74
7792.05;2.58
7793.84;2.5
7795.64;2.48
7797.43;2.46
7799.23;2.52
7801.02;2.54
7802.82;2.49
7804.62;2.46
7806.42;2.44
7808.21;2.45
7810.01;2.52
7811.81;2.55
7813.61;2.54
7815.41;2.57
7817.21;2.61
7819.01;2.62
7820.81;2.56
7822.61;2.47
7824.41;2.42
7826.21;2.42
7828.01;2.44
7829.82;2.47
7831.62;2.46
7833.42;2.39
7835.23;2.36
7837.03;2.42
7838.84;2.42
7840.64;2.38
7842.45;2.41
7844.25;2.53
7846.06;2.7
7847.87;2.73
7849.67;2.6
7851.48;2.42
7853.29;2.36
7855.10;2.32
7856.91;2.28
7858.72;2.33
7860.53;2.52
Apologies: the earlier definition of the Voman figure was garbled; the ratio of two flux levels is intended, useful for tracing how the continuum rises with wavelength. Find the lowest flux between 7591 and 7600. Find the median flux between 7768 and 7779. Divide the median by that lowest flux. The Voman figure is 1.05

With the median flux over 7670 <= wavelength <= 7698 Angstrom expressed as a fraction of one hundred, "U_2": 0.0234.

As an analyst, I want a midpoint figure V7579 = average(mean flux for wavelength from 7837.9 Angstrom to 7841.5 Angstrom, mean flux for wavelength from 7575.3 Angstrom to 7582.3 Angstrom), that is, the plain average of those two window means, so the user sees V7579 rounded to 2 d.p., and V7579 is 2.59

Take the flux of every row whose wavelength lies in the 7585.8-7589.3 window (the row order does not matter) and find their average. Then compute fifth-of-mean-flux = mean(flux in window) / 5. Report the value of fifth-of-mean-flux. 0.59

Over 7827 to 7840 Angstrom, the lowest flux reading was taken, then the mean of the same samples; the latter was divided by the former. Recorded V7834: 1.03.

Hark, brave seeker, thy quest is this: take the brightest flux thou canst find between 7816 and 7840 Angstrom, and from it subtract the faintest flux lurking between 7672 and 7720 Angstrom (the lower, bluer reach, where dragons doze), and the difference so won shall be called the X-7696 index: 0.50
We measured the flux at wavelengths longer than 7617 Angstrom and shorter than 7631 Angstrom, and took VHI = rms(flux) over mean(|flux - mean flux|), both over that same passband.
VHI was 24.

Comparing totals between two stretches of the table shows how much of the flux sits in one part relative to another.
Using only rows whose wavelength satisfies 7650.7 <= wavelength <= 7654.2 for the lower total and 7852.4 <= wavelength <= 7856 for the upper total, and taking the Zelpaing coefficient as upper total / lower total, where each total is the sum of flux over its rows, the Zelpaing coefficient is 0.83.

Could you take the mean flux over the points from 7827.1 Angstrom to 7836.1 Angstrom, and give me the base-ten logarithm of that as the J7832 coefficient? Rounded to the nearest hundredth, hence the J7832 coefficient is 0.38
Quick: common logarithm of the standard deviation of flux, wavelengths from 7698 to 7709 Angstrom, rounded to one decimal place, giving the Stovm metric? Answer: -1.3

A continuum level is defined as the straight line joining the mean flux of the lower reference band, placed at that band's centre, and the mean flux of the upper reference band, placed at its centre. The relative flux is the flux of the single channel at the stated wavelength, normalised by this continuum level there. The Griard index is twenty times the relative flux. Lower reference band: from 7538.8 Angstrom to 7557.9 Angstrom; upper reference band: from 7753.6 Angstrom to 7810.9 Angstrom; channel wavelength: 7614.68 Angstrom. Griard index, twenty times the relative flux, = 19.5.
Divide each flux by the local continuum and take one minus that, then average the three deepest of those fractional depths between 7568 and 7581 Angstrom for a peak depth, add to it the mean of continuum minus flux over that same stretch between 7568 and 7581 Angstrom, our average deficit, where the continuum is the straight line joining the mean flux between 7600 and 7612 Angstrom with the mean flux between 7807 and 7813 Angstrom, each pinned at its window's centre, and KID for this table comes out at 0.20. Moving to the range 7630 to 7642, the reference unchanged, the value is 0.19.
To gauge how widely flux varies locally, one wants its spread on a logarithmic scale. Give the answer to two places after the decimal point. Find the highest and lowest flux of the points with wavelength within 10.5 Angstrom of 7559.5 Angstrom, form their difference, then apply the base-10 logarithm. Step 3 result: -0.27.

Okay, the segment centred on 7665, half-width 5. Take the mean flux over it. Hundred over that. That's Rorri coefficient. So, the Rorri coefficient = 41.5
